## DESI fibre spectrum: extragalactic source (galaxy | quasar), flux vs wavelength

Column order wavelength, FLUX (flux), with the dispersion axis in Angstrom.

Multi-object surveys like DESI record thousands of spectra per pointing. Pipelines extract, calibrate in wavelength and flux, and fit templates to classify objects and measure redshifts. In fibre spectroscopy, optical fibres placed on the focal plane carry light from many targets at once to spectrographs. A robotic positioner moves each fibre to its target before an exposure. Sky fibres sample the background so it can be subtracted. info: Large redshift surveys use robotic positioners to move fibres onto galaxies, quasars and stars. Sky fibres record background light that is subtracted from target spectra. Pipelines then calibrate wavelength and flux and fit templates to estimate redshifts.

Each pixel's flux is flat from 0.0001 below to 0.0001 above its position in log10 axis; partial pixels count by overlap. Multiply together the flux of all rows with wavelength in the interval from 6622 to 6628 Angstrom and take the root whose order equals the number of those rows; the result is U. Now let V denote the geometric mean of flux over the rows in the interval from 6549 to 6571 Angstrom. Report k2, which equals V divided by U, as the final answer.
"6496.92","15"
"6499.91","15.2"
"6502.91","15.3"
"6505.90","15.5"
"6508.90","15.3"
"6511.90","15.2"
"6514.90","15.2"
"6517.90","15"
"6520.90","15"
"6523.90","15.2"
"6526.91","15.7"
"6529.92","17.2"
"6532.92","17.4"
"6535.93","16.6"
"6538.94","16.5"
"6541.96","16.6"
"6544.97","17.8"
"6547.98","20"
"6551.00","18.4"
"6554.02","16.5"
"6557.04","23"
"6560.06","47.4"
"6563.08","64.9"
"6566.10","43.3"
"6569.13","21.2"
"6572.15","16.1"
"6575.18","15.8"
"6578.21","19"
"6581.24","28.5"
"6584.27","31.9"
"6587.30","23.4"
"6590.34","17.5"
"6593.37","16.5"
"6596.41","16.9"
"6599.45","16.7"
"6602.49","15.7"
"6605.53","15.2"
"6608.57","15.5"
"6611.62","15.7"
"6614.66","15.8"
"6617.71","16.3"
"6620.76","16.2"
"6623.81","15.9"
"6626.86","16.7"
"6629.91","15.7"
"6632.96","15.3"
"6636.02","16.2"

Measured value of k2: 1.81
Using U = 16.3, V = 30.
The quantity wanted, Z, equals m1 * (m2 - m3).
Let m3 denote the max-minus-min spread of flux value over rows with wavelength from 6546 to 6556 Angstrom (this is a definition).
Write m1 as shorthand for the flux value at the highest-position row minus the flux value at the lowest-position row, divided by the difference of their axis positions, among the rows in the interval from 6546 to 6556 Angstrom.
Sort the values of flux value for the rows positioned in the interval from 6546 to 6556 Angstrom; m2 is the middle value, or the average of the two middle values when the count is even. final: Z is -8.6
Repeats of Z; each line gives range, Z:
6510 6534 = 1.3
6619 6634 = -1.1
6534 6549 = 3.7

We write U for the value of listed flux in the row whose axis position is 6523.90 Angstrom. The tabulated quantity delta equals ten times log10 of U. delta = 11.8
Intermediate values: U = 15.2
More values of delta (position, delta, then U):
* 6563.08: 18.1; 64.9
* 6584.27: 15.0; 31.9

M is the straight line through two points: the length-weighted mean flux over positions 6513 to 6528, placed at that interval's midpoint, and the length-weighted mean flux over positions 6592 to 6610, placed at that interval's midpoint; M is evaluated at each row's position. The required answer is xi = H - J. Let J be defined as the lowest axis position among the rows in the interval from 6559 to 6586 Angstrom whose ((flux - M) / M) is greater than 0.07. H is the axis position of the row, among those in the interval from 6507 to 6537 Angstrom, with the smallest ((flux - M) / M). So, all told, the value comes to -39.2 Angstrom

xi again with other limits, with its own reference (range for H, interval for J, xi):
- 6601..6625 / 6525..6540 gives 75.6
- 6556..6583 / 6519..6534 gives 45.3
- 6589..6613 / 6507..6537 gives 75.6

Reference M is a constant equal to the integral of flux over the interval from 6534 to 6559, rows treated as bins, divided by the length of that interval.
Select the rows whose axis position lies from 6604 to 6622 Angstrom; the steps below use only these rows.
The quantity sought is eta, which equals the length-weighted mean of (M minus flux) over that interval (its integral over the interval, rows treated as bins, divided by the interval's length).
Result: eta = 2.9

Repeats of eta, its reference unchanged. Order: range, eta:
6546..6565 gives -12.9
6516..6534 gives 2.8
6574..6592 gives -4.1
